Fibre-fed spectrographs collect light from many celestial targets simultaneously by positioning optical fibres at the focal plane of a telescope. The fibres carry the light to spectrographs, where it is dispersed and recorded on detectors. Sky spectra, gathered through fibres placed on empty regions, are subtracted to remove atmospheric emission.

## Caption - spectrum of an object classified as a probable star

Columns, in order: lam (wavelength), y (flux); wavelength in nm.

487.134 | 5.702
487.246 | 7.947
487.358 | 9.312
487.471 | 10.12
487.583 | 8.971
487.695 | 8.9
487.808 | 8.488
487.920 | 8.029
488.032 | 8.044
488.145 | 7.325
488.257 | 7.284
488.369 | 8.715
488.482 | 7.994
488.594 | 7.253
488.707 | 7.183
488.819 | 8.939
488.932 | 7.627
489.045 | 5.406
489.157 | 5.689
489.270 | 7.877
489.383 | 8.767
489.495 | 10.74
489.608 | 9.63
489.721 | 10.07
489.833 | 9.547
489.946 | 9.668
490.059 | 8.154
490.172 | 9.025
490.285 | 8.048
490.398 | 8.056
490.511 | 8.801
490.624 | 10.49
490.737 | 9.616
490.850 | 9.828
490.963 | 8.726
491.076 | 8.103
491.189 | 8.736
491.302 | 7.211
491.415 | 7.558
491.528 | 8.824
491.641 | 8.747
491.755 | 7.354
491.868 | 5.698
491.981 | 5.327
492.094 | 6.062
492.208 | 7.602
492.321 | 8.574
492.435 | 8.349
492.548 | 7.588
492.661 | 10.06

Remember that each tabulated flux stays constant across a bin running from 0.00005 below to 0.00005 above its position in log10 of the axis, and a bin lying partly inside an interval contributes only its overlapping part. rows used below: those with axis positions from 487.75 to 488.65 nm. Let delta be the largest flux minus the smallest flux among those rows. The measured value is 1.5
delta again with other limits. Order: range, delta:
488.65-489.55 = 5.3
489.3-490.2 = 2.6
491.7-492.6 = 3.2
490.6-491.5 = 3.3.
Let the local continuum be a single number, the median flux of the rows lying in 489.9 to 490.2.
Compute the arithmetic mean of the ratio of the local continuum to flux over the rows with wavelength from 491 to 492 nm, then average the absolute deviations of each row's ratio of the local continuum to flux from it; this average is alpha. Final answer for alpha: 0.18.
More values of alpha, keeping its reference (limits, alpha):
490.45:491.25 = 0.07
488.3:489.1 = 0.15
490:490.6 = 0.05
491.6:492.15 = 0.22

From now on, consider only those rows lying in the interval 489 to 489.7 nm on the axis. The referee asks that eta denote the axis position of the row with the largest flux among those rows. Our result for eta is 489.495 nm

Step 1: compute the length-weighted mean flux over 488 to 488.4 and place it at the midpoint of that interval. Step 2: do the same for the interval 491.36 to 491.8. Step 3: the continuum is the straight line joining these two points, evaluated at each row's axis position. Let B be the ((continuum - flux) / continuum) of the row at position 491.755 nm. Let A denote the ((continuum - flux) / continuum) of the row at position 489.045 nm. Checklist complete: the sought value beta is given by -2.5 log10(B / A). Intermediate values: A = 0.313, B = 0.1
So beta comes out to 1.3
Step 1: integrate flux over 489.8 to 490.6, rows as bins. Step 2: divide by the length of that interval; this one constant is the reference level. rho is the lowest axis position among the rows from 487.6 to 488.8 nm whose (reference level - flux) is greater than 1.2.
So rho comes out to 488.145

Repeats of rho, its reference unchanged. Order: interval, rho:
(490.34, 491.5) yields 491.302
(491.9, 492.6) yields 491.981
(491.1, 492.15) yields 491.302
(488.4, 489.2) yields 488.594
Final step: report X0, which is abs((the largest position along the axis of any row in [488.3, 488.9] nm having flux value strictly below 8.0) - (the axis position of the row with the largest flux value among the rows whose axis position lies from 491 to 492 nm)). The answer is 2.82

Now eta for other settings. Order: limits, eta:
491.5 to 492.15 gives 491.528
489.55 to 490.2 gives 489.721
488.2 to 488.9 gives 488.819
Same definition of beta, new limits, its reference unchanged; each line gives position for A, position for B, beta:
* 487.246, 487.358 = -2.0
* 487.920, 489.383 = -1.2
